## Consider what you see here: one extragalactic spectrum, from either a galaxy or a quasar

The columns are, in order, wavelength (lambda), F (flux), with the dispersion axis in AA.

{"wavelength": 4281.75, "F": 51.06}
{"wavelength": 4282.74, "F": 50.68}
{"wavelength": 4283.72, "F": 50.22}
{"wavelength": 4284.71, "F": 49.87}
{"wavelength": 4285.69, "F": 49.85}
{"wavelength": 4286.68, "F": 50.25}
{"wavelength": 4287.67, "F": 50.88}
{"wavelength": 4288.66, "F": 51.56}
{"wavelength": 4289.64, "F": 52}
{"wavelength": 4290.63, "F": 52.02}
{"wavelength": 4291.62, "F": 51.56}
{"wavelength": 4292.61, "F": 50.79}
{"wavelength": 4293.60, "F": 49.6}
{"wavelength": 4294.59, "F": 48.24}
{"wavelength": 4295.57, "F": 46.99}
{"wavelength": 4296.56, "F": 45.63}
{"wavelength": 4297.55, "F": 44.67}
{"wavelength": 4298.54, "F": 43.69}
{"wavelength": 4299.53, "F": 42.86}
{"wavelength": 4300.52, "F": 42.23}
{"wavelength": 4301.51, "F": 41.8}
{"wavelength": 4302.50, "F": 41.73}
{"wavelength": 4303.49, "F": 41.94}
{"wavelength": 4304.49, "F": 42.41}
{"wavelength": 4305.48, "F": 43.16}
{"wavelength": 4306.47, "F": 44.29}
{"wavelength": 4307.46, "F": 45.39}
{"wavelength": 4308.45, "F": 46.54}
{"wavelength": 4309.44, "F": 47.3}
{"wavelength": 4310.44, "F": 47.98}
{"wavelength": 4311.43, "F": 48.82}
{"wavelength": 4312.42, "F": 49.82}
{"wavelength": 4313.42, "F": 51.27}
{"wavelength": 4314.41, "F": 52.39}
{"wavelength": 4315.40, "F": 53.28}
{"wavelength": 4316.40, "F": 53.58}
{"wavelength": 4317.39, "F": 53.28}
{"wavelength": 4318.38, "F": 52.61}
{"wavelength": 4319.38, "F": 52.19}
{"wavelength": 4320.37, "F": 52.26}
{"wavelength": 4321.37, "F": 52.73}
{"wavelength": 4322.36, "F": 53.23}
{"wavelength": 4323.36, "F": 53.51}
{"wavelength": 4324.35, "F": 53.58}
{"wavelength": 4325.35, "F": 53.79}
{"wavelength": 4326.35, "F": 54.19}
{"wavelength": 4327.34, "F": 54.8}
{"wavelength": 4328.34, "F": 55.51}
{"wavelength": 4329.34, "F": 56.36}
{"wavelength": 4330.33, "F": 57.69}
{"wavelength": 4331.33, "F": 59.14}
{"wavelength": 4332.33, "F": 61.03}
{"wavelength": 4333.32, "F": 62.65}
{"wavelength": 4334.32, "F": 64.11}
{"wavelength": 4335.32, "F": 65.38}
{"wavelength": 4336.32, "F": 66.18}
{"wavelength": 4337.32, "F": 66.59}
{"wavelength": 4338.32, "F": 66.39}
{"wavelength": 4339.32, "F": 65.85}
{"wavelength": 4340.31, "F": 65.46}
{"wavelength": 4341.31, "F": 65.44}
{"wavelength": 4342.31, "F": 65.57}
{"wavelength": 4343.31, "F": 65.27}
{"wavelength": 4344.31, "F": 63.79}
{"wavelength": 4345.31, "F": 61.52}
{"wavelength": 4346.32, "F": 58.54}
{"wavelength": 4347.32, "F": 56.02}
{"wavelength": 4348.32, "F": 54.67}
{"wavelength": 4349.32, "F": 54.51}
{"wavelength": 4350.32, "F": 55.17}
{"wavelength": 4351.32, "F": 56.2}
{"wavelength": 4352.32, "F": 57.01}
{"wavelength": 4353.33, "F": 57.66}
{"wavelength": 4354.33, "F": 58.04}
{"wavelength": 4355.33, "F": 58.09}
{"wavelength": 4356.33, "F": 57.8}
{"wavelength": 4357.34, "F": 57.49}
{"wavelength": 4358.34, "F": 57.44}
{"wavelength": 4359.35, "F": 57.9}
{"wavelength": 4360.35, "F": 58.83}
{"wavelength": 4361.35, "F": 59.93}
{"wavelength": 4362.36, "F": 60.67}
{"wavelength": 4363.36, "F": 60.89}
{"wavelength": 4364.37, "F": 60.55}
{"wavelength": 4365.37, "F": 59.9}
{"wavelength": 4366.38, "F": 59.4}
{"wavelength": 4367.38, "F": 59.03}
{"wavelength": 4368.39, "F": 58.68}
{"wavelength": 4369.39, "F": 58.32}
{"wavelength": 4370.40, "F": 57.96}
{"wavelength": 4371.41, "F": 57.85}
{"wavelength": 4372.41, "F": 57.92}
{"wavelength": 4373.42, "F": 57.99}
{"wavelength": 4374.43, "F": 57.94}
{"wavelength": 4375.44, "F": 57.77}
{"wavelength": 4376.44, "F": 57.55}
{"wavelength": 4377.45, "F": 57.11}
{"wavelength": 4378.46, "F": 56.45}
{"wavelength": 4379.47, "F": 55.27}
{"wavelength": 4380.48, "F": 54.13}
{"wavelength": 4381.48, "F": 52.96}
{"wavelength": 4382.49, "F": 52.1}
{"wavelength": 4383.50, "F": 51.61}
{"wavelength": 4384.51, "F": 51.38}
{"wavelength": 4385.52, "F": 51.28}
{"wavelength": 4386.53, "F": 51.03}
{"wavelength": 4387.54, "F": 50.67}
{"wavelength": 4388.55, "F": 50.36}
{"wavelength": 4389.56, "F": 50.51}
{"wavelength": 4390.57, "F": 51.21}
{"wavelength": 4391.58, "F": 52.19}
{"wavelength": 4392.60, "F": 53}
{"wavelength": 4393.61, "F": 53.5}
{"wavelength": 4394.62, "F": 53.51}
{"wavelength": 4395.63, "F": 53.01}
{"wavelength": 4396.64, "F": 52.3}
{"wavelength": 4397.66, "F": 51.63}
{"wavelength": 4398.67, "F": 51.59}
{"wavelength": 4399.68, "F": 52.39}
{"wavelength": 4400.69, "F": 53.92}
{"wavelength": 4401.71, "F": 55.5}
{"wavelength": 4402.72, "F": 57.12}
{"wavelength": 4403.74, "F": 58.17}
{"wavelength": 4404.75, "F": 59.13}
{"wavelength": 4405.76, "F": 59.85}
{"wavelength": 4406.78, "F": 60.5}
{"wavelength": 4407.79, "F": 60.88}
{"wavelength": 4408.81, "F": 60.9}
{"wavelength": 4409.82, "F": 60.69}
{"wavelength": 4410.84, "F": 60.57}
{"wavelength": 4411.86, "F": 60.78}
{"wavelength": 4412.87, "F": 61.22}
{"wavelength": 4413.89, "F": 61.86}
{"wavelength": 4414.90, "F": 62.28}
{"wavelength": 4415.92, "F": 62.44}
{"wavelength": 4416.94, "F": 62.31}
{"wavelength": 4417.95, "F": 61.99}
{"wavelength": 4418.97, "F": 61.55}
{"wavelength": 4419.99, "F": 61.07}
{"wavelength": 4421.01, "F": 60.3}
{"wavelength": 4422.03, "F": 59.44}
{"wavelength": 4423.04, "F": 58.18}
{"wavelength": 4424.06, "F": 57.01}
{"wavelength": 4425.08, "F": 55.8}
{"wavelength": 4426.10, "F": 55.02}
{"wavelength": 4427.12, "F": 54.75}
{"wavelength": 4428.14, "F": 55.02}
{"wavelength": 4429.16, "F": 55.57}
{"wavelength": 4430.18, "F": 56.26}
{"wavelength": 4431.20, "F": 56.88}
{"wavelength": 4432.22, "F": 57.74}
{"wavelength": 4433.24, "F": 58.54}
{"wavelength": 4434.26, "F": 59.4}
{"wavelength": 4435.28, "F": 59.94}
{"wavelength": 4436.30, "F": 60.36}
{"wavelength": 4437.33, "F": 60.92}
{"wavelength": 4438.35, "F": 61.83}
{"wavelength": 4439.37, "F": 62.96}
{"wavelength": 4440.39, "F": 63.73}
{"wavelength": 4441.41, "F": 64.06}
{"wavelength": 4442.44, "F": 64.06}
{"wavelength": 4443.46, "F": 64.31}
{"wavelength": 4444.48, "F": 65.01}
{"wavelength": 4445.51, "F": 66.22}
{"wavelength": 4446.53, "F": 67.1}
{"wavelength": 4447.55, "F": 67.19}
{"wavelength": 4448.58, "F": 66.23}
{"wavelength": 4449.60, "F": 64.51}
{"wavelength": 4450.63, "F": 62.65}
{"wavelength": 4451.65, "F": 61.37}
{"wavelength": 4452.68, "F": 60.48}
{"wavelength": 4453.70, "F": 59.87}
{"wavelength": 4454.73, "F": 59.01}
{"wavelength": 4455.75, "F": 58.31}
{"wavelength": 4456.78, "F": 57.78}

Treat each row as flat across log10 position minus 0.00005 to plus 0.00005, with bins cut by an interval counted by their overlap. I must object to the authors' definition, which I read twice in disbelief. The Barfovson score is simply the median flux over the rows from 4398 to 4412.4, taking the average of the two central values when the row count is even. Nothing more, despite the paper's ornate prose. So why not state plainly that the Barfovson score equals 59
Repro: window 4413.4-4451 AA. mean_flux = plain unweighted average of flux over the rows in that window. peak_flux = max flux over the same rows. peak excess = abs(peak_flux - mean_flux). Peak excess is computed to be 6.3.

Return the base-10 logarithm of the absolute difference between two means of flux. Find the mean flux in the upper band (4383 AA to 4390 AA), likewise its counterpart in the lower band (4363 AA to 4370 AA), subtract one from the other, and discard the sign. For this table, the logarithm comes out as 0.93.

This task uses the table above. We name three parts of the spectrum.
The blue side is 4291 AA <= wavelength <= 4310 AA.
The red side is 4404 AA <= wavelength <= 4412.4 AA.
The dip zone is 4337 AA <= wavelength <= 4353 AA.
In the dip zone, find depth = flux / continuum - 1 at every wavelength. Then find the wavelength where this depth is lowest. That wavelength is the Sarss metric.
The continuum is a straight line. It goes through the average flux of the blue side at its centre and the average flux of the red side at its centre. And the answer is 4349.32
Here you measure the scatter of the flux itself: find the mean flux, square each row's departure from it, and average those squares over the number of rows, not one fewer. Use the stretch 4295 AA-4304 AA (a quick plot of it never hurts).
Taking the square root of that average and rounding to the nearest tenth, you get 1.8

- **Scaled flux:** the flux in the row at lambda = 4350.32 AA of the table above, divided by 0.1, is 552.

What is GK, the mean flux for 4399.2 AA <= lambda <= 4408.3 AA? 57.5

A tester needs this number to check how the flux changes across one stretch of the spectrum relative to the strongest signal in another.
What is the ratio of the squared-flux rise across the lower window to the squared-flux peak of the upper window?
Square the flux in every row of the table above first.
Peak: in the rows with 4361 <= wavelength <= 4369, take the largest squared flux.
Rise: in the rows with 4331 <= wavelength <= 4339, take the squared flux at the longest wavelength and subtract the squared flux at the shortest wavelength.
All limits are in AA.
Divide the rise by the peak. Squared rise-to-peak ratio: 0.25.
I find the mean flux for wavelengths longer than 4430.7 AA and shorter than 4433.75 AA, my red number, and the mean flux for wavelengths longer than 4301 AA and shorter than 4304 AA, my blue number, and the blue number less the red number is -16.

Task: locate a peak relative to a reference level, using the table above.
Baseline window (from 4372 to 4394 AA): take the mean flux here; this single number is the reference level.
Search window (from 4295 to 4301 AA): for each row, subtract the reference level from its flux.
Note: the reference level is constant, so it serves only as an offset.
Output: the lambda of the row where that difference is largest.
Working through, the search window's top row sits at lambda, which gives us 4295.57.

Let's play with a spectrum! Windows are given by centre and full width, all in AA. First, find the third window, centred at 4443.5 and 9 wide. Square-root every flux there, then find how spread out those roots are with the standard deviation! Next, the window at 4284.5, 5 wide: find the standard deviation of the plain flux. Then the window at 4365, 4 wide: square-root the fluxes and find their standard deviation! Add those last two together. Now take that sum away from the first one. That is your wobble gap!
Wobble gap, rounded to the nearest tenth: -0.3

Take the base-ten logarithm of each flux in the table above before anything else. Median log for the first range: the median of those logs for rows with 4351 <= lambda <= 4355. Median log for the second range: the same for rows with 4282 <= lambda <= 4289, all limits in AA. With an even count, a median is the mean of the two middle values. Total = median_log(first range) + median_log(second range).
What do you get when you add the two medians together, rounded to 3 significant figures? 3.46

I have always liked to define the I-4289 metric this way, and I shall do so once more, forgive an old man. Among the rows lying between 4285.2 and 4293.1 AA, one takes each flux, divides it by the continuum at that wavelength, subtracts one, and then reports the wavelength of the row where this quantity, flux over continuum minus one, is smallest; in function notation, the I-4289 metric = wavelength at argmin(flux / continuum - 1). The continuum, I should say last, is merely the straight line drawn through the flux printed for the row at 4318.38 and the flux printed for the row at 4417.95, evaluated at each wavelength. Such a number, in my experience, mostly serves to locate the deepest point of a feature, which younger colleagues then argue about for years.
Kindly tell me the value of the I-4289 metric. 4285.69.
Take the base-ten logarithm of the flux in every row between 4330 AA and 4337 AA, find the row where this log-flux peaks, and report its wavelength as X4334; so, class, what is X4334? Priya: 4336.32 AA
